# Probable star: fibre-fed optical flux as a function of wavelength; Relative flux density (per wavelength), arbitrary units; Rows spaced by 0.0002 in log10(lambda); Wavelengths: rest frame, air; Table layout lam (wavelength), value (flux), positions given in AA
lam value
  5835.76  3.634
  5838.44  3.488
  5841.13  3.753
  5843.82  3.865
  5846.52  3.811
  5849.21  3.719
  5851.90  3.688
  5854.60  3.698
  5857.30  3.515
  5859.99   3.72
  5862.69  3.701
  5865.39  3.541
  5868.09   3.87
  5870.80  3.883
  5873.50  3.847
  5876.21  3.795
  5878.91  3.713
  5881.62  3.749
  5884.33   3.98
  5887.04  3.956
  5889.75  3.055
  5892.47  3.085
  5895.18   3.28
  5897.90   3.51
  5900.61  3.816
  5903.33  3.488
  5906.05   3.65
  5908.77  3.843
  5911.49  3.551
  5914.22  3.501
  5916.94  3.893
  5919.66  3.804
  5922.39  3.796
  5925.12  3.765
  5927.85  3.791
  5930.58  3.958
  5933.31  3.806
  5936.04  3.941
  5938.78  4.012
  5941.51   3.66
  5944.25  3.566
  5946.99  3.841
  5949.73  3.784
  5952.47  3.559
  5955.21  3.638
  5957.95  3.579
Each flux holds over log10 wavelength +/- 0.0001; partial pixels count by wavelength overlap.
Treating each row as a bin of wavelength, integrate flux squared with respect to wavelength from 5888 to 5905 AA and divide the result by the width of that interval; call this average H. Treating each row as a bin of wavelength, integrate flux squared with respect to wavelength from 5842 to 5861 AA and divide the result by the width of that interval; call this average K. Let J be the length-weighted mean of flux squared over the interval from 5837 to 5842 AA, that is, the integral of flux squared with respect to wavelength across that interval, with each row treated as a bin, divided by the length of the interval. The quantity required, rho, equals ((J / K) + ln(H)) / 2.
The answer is 1.70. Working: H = 11.6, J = 13.1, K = 13.8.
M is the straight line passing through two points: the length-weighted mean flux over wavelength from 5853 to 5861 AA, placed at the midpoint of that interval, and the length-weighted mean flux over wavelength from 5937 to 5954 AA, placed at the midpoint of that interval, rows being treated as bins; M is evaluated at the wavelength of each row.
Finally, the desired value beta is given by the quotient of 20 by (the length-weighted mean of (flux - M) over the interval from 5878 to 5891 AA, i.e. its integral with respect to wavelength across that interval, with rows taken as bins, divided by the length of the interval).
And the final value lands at 907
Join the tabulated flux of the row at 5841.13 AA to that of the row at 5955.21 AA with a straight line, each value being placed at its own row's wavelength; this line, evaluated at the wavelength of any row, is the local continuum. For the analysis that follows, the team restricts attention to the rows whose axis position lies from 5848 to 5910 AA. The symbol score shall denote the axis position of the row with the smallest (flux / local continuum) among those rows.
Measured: 5889.75 AA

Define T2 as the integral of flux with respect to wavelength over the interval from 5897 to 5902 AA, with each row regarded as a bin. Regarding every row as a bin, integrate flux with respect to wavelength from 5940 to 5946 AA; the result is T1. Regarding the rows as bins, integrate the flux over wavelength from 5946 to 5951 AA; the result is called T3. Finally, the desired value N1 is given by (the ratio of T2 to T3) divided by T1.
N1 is 0.044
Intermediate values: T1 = 21.8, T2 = 18.4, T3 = 19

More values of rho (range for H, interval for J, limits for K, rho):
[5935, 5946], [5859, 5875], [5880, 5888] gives 1.80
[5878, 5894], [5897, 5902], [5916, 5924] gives 1.74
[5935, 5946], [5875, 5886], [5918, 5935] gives 1.83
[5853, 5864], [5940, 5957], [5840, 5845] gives 1.76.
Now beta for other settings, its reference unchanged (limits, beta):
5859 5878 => 182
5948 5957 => -238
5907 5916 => -345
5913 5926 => 469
